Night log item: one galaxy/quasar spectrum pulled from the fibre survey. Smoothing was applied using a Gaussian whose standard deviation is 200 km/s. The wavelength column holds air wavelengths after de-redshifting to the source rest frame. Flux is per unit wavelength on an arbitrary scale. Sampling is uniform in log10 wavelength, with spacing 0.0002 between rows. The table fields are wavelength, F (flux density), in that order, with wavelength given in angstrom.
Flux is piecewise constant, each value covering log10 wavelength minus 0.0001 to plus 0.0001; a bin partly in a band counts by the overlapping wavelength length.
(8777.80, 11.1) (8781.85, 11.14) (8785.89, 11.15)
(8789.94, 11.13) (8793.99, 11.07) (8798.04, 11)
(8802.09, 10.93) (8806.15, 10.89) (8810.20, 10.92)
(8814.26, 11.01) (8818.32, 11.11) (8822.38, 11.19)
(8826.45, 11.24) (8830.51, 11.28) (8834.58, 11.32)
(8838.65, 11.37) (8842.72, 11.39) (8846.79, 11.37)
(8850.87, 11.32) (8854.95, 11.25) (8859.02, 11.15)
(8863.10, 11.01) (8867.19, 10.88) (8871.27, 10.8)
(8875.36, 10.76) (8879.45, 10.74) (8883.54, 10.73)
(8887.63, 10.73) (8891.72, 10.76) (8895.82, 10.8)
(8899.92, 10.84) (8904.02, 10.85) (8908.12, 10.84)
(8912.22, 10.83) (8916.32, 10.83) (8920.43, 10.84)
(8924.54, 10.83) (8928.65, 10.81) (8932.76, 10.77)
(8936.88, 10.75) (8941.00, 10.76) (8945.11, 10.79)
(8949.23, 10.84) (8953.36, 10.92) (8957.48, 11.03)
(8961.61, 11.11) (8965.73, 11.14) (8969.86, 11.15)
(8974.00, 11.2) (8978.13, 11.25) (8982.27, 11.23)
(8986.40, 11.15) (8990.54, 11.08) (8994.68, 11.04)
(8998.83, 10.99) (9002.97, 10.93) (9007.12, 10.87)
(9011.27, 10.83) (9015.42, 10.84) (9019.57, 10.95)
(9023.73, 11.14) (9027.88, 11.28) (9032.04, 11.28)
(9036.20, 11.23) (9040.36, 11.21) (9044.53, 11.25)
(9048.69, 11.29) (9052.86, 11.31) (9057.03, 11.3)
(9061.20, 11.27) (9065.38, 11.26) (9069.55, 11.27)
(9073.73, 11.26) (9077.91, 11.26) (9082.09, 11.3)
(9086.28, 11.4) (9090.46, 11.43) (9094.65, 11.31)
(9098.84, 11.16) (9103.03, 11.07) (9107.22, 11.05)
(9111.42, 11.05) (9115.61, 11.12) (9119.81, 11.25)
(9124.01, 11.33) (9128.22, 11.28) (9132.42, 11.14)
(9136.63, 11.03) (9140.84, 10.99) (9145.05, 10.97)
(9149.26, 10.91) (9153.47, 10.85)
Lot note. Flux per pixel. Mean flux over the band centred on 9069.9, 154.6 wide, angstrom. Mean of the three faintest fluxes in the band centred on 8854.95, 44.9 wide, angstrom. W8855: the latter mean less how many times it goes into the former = 9.78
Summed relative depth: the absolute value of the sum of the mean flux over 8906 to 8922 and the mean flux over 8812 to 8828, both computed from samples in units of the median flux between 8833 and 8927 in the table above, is 2.03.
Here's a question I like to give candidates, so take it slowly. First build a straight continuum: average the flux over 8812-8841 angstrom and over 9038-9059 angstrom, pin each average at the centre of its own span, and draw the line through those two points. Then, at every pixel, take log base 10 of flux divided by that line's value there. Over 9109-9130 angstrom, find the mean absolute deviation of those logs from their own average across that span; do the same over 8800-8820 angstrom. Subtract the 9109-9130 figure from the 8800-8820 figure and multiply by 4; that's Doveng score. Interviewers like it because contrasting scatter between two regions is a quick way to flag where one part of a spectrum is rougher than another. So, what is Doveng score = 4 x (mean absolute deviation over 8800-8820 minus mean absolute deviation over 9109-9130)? -0.0039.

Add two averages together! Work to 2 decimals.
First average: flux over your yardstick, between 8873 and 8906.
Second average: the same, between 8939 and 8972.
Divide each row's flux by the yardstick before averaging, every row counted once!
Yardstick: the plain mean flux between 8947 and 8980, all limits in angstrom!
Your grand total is 1.96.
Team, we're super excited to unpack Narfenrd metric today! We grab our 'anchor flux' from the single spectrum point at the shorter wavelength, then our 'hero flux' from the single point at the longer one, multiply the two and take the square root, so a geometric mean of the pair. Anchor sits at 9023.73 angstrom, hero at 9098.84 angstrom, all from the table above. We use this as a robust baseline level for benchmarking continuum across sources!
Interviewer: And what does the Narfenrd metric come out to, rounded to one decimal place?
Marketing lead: 11.1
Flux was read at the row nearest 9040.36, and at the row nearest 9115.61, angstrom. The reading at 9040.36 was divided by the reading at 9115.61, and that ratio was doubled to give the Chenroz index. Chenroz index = 2.02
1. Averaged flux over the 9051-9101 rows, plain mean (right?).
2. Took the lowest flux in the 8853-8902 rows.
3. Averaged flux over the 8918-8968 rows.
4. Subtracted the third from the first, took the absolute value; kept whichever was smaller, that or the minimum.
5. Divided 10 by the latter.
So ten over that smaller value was 24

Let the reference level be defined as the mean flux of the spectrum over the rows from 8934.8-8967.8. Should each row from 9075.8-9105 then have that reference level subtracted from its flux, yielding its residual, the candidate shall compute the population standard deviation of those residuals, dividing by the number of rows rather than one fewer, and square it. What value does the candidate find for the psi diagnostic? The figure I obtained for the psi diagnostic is 0.0139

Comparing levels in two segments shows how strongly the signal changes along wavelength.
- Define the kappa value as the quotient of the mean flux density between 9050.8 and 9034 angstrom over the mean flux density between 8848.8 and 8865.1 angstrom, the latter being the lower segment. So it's 1.01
